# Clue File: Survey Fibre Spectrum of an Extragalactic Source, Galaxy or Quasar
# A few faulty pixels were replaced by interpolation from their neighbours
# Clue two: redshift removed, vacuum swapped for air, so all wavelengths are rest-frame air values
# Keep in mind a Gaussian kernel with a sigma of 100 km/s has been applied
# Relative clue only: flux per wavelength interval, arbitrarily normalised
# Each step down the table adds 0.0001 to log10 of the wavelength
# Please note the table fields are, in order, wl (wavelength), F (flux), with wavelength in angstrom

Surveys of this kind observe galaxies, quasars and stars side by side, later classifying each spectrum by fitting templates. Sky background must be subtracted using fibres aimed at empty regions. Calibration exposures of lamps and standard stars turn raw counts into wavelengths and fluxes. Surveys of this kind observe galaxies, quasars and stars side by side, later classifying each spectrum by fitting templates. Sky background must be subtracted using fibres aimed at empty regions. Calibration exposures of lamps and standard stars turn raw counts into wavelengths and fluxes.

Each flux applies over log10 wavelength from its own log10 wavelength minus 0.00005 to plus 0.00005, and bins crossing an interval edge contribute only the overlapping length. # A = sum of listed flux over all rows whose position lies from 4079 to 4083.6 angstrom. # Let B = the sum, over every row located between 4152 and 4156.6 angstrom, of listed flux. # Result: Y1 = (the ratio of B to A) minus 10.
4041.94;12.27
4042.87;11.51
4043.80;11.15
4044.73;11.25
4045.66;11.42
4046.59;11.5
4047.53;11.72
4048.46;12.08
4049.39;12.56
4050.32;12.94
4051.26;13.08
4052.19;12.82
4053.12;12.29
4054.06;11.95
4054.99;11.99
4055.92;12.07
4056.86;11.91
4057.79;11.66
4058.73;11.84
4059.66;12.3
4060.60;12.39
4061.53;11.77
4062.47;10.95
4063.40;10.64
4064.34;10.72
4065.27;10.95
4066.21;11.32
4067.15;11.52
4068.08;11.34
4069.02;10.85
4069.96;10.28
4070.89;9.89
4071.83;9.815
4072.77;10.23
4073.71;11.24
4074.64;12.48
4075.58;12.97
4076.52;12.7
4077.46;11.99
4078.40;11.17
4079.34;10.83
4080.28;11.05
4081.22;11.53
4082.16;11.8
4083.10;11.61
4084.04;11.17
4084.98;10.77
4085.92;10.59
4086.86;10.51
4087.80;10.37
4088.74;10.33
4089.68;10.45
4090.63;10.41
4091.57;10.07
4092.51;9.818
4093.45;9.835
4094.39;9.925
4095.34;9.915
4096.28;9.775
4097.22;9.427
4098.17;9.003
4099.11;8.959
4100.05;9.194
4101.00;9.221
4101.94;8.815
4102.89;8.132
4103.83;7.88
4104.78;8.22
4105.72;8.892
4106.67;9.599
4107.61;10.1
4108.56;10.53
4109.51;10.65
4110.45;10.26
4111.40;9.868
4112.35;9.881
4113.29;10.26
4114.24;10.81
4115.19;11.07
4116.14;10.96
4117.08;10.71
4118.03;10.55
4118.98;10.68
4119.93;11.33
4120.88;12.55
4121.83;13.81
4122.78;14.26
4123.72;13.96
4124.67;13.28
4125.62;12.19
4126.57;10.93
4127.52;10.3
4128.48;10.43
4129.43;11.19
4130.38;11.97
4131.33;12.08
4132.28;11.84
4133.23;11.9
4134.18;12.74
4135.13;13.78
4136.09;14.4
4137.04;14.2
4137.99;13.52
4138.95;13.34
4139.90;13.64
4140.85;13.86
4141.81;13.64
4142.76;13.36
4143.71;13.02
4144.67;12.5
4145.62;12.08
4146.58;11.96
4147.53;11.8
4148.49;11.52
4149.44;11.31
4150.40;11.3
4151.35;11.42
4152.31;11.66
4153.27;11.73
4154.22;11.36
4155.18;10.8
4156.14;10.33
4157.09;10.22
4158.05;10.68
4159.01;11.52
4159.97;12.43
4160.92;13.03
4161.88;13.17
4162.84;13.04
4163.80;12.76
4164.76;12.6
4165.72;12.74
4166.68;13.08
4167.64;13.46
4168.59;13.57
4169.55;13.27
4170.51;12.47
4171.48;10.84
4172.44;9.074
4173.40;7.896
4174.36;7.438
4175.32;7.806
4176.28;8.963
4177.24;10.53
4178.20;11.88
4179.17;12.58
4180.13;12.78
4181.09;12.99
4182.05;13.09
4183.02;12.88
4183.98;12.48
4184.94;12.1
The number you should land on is -9.02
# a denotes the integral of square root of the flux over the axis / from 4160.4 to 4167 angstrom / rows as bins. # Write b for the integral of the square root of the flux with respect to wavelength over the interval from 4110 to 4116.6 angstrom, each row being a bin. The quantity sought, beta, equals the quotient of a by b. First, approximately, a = 23.7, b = 21.3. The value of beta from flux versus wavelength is 1.11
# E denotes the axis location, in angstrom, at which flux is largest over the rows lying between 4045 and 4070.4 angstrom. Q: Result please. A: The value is 4051.26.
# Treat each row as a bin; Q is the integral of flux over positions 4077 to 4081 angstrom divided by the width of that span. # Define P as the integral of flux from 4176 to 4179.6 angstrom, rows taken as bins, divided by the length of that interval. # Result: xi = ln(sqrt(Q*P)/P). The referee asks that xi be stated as 0.01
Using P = 11.1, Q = 11.3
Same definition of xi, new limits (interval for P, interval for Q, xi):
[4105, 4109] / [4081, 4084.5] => 0.09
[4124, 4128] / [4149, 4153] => -0.02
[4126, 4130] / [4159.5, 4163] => 0.09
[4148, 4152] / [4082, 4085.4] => 0.00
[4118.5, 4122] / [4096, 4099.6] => -0.13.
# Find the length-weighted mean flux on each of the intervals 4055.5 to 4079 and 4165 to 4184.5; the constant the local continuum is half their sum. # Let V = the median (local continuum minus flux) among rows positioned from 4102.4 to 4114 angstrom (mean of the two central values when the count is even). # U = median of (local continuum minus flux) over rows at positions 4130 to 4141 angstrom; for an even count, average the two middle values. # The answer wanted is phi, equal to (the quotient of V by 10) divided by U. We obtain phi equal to -0.08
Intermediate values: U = -2.0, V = 1.58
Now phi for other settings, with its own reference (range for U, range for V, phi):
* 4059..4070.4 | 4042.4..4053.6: -0.14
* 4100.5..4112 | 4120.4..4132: -0.03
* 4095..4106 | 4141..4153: -0.02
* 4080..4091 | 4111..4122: 0.09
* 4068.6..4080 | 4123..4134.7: -0.11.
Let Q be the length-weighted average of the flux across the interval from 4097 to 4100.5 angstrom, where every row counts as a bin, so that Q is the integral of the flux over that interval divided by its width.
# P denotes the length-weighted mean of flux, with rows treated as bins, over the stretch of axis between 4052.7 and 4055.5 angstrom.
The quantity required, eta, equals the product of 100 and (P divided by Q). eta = 132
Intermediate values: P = 12.1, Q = 9.1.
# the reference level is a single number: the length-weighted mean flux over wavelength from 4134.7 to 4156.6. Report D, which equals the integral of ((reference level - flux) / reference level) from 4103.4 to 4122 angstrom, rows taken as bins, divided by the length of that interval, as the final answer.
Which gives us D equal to 0.17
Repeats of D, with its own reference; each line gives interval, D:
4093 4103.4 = 0.25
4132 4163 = 0.01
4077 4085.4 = 0.09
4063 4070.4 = 0.12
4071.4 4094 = 0.12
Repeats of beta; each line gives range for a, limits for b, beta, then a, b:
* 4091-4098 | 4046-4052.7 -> 0.93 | 21.9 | 23.6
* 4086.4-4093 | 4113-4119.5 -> 0.99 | 21.2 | 21.3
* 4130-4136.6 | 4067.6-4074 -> 1.13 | 23.5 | 20.7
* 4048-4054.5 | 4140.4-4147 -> 0.97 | 23.0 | 23.7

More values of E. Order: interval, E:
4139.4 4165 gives 4140.85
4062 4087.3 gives 4075.58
